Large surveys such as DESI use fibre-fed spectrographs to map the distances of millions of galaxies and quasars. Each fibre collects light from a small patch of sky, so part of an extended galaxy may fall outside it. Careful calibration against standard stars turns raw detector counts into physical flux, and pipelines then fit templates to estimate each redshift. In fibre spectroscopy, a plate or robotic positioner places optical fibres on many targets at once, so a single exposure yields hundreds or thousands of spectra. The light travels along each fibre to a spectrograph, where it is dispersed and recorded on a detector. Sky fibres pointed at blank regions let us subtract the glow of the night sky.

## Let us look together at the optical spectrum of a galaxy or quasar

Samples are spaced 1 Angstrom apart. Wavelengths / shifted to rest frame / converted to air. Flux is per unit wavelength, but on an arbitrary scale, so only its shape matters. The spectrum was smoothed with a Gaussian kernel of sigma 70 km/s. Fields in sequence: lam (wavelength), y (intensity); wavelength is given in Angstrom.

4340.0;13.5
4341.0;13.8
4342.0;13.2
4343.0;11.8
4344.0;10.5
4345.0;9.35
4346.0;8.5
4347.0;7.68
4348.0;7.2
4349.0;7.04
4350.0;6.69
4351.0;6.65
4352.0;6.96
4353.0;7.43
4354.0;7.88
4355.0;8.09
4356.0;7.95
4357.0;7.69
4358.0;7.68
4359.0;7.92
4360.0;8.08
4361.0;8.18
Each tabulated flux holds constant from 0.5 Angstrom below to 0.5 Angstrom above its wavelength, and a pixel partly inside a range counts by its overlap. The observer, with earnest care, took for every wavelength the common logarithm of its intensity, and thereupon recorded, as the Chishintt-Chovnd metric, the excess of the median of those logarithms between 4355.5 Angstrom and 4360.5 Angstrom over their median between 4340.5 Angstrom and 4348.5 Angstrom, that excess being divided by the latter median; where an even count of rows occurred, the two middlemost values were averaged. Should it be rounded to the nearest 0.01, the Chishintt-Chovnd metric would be -0.10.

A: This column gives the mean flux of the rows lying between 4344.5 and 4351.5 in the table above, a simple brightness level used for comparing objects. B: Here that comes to 7.6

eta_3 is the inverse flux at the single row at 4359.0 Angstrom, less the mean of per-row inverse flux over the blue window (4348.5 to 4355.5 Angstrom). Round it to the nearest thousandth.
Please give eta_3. -0.012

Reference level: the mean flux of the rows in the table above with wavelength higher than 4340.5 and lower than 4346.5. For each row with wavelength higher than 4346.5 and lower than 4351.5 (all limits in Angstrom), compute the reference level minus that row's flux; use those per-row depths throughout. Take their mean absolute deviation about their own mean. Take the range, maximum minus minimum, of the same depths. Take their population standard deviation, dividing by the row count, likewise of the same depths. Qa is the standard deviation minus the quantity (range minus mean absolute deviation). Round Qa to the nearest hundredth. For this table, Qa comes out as -0.34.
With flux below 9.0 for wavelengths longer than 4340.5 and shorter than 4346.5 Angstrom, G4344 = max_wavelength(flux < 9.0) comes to 4346.0 Angstrom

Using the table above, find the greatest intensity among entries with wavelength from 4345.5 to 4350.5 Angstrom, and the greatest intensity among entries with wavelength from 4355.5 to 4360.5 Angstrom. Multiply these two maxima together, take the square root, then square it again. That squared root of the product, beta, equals 69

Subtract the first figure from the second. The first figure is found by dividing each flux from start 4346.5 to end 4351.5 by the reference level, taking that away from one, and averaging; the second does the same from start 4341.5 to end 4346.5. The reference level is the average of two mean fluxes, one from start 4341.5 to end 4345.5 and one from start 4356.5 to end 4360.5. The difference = -0.38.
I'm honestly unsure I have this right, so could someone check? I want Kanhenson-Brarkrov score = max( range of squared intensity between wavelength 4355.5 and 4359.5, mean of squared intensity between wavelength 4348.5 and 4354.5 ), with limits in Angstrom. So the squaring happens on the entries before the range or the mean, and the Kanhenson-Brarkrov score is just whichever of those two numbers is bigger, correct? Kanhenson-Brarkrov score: 51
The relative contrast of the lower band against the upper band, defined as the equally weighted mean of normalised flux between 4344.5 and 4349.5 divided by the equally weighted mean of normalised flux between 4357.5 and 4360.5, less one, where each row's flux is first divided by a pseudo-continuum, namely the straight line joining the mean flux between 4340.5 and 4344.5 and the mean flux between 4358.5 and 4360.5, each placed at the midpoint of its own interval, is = -0.27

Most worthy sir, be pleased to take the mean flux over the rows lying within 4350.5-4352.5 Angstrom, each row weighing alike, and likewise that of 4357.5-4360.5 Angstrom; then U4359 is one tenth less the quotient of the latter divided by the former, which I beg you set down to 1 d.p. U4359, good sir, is -1.1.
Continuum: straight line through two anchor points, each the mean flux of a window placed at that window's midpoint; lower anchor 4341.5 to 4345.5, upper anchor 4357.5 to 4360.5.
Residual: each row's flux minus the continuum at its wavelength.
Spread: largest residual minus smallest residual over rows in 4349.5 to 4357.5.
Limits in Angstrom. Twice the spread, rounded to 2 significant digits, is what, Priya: 5.1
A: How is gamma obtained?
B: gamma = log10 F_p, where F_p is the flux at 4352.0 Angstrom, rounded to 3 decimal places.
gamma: 0.843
